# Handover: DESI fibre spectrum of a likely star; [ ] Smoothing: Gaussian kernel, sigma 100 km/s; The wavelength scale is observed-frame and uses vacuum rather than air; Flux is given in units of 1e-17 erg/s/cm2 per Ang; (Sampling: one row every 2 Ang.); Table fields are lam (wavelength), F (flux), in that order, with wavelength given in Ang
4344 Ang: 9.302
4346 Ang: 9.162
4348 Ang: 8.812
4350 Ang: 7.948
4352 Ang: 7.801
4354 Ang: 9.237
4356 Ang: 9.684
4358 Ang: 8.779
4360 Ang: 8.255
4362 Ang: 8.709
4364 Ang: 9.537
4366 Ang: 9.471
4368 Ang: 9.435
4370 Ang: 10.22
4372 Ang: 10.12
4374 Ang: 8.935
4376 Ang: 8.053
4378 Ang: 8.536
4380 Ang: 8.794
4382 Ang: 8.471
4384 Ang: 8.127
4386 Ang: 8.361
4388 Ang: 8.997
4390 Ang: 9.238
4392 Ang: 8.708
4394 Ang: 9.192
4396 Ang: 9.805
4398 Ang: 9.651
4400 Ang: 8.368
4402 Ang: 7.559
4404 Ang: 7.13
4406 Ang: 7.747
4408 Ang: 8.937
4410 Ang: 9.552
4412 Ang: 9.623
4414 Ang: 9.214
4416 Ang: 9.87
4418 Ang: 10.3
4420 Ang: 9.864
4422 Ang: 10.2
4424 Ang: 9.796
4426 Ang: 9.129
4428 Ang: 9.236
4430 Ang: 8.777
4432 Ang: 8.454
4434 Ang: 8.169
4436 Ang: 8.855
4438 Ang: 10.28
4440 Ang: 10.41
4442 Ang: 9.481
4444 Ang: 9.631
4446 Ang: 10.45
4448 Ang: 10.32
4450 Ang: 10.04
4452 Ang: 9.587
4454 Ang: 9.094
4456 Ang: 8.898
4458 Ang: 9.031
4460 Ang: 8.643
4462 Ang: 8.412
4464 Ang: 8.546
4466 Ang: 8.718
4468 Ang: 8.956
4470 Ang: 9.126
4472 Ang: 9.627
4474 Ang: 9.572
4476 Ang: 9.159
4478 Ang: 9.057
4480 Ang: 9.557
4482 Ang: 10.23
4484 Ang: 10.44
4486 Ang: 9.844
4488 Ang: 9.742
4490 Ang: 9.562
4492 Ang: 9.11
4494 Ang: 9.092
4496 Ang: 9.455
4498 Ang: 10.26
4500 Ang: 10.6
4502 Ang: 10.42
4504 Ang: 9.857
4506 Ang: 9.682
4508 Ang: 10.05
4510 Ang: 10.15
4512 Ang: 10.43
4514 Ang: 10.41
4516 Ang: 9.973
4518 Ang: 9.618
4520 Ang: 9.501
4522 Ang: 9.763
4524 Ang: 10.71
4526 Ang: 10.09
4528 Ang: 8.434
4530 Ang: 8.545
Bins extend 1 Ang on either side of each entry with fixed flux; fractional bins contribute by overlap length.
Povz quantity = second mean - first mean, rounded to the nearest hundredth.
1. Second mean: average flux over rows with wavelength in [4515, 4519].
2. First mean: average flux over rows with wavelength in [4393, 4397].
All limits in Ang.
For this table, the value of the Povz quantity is 0.30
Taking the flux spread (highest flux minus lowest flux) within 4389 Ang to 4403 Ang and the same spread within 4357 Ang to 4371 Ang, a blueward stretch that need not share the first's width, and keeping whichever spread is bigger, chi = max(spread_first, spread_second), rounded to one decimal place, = 2.2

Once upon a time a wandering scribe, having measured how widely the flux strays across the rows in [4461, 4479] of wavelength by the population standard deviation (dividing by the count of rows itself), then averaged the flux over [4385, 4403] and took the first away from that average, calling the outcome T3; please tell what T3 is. 8.48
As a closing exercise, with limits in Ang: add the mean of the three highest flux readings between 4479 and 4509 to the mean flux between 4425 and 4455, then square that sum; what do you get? 398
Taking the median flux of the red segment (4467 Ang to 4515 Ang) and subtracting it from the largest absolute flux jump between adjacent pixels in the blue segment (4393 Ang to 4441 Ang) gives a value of -8.29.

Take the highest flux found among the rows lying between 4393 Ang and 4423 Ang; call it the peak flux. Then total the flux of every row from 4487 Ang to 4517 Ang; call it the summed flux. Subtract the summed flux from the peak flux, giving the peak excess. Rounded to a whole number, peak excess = -138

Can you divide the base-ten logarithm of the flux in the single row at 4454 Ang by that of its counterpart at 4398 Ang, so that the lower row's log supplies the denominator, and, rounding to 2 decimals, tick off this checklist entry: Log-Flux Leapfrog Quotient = 0.97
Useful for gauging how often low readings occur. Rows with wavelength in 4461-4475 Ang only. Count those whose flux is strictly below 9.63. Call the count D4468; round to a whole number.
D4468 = 7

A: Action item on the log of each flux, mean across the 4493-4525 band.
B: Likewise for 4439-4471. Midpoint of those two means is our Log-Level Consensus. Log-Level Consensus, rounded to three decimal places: 0.984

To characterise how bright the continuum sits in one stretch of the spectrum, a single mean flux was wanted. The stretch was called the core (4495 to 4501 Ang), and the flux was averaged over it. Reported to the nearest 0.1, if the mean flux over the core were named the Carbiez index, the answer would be 10.1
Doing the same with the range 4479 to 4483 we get 9.9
